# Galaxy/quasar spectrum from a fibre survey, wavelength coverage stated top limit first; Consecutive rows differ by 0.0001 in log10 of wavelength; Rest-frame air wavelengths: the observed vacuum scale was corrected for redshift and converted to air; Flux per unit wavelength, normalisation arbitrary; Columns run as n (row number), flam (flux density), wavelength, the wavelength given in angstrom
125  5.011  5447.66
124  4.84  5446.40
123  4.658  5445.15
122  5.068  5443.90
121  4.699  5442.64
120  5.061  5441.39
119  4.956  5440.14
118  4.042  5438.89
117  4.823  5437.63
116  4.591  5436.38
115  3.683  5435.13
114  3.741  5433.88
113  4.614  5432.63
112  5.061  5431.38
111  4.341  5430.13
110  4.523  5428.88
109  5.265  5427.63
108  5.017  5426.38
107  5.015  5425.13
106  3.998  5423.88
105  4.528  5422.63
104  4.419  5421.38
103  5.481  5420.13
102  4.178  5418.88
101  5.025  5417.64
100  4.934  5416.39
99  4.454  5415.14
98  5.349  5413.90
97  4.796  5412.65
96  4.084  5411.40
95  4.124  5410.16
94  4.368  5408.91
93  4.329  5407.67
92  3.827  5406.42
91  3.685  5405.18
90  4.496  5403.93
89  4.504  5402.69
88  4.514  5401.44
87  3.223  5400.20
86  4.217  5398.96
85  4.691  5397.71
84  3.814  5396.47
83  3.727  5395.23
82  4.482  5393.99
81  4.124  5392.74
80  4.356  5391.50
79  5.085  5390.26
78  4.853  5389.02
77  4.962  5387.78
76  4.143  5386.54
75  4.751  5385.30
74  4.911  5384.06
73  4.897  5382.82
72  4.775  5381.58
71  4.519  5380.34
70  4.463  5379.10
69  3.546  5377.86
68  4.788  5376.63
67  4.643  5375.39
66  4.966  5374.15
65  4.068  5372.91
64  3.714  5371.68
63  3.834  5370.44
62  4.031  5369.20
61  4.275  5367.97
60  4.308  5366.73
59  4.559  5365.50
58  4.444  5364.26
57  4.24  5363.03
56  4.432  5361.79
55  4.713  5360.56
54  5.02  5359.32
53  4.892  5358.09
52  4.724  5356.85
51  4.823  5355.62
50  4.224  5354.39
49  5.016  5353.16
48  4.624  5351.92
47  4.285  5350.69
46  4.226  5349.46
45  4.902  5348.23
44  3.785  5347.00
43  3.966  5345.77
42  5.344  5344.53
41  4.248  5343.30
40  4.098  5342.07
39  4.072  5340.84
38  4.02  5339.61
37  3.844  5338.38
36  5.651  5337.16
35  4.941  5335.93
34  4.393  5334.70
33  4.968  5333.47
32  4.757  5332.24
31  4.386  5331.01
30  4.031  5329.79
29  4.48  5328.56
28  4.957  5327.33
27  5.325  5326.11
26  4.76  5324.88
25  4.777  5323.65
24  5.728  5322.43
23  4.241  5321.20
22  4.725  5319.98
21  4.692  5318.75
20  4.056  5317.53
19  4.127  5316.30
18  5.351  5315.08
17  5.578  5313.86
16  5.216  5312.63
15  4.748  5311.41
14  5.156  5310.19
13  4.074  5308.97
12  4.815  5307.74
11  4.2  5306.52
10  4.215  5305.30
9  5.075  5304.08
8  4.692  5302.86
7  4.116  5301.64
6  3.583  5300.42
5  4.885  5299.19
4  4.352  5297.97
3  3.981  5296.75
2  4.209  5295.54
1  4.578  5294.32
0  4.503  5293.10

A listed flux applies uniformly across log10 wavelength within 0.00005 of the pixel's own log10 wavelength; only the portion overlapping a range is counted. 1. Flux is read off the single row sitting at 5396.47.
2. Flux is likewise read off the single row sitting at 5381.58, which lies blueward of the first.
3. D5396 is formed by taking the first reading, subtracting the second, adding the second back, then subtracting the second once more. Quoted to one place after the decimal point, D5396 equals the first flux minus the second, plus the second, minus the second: -1.0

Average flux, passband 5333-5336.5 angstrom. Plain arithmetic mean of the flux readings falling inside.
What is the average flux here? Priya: 4.8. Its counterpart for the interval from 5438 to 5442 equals 4.7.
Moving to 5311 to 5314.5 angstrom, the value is 5.2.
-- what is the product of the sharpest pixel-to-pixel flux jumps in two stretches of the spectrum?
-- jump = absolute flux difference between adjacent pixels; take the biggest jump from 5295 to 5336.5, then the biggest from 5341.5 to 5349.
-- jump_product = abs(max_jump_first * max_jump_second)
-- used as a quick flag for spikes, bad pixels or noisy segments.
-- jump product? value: 2.05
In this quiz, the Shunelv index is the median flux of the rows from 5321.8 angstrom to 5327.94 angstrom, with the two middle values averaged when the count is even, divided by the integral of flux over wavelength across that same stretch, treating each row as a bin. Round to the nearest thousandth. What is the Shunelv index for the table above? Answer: 0.158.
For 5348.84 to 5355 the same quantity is 0.155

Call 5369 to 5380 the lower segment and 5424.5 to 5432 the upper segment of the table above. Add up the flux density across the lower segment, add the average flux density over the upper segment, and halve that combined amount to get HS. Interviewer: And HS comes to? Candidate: 21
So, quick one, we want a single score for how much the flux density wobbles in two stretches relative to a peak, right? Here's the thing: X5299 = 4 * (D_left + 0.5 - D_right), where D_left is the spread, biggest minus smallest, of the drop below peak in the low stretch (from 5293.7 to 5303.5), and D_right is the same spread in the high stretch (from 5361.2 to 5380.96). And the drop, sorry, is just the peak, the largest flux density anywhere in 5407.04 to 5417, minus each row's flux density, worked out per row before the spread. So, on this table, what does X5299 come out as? 2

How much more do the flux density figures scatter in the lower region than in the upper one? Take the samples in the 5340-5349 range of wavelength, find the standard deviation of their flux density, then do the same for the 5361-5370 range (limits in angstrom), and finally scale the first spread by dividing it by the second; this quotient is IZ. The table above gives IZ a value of 3.29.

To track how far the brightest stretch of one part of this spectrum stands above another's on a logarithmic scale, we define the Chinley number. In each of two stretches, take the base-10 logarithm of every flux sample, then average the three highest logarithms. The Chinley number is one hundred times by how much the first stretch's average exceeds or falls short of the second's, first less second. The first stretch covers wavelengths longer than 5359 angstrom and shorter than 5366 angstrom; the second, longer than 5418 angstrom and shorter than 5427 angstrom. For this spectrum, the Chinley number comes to -4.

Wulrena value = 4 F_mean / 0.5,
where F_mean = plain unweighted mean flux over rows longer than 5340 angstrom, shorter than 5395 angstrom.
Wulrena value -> 35.8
